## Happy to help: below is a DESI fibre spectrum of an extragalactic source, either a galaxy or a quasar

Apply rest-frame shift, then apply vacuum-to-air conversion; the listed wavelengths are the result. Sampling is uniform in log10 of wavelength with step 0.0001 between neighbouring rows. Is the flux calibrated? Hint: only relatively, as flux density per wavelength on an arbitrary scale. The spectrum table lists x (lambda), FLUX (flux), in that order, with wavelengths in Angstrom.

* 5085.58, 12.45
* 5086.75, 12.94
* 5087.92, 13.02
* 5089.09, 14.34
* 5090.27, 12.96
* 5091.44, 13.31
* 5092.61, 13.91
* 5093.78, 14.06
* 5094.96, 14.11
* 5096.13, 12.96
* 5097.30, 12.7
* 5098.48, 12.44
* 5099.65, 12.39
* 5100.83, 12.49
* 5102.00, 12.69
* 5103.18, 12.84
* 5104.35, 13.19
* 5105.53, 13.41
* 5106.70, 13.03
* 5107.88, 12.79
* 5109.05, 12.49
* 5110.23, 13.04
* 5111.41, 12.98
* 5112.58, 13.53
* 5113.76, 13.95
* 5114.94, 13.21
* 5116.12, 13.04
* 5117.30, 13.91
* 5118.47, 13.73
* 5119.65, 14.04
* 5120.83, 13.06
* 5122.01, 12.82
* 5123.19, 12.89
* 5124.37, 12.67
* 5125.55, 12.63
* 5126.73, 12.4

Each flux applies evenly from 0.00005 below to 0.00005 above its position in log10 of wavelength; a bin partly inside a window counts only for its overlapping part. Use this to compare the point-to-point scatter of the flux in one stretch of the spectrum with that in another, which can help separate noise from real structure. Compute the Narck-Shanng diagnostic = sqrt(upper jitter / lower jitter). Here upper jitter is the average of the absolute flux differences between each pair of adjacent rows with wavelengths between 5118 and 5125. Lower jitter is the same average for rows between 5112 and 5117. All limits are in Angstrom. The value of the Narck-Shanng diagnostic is 0.9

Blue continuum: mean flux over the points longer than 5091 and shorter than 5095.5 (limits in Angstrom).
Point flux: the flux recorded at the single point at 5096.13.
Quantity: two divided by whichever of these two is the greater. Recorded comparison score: 0.144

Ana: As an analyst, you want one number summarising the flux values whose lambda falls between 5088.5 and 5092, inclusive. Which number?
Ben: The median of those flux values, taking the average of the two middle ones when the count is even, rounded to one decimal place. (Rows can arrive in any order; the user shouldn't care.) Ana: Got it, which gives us 13.3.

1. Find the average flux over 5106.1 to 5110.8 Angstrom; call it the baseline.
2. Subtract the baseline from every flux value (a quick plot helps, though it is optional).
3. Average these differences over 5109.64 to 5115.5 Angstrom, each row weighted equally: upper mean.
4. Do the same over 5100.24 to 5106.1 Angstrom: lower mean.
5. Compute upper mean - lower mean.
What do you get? 0.4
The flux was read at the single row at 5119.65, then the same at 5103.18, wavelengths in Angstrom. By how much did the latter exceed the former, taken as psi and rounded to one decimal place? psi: -1.2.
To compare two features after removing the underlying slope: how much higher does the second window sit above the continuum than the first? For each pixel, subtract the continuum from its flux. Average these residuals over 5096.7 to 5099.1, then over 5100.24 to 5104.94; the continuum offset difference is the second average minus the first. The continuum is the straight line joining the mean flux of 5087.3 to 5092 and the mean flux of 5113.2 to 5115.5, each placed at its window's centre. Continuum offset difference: 0.2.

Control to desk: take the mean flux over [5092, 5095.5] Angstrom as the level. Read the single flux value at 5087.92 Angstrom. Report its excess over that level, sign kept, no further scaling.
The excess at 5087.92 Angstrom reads -1.0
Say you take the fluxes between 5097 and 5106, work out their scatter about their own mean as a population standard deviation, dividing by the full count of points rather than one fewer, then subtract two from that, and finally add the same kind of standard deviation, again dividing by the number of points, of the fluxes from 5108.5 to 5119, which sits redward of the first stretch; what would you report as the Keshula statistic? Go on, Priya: -1.20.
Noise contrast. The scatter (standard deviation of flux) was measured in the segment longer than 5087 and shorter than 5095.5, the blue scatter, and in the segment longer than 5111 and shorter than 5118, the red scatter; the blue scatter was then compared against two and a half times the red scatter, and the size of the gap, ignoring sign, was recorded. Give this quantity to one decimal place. 0.5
